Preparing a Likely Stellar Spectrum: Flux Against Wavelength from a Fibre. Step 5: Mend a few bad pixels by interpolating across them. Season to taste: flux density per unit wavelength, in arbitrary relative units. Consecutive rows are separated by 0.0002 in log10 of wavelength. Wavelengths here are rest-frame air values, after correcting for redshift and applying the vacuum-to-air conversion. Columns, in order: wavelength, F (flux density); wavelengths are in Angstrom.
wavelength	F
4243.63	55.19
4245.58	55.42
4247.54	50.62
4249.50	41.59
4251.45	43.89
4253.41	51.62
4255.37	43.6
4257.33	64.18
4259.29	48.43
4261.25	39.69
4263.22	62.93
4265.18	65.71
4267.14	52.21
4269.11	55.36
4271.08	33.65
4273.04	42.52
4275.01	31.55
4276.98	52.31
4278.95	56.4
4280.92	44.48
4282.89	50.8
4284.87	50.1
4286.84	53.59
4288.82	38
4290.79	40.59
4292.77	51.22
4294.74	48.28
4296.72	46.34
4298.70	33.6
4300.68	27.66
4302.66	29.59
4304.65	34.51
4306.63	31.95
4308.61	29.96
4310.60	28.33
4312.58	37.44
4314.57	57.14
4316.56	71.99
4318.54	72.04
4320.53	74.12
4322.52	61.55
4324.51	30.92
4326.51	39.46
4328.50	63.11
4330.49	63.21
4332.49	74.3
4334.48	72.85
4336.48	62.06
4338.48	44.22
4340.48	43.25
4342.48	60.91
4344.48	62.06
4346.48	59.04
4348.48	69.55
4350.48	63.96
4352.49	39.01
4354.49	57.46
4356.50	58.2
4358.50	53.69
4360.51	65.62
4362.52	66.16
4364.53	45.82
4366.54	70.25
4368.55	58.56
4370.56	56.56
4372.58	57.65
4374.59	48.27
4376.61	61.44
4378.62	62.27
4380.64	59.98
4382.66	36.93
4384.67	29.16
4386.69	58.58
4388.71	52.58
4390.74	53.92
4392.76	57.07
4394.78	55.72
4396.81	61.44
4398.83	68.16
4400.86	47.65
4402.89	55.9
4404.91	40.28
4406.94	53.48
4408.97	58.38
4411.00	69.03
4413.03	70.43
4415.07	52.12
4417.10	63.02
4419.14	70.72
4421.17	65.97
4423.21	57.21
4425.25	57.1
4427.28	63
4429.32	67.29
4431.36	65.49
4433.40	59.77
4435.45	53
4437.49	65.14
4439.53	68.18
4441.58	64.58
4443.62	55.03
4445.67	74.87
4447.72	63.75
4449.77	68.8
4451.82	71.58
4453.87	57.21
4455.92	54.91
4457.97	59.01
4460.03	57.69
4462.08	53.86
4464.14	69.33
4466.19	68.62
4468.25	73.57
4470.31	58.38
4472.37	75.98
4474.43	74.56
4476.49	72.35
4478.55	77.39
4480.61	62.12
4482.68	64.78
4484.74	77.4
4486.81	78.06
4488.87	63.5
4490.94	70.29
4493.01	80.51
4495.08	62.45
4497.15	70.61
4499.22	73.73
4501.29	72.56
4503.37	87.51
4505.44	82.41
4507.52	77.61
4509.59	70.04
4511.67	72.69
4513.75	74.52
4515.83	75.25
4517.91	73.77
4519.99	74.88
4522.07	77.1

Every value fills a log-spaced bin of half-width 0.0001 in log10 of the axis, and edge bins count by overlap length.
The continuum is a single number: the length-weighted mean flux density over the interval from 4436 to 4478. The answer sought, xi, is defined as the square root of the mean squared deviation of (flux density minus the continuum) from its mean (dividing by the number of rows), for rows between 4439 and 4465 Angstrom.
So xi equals 6.8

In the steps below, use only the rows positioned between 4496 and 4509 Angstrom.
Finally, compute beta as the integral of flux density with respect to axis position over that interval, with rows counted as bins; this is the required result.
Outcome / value 1002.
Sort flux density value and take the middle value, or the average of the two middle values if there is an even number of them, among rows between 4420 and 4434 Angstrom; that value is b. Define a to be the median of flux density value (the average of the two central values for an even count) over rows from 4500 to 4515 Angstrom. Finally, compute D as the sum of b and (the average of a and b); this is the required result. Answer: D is 132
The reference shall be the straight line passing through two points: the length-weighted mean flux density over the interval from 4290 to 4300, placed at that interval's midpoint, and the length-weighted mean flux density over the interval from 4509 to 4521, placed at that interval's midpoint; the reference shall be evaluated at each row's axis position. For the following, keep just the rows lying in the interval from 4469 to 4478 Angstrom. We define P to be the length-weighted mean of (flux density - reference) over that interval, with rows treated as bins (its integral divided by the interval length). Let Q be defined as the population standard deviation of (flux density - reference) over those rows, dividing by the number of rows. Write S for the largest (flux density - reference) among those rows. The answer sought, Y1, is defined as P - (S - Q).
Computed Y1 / 1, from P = 2.8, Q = 7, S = 8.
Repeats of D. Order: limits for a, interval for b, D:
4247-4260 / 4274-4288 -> 100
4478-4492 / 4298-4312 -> 80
